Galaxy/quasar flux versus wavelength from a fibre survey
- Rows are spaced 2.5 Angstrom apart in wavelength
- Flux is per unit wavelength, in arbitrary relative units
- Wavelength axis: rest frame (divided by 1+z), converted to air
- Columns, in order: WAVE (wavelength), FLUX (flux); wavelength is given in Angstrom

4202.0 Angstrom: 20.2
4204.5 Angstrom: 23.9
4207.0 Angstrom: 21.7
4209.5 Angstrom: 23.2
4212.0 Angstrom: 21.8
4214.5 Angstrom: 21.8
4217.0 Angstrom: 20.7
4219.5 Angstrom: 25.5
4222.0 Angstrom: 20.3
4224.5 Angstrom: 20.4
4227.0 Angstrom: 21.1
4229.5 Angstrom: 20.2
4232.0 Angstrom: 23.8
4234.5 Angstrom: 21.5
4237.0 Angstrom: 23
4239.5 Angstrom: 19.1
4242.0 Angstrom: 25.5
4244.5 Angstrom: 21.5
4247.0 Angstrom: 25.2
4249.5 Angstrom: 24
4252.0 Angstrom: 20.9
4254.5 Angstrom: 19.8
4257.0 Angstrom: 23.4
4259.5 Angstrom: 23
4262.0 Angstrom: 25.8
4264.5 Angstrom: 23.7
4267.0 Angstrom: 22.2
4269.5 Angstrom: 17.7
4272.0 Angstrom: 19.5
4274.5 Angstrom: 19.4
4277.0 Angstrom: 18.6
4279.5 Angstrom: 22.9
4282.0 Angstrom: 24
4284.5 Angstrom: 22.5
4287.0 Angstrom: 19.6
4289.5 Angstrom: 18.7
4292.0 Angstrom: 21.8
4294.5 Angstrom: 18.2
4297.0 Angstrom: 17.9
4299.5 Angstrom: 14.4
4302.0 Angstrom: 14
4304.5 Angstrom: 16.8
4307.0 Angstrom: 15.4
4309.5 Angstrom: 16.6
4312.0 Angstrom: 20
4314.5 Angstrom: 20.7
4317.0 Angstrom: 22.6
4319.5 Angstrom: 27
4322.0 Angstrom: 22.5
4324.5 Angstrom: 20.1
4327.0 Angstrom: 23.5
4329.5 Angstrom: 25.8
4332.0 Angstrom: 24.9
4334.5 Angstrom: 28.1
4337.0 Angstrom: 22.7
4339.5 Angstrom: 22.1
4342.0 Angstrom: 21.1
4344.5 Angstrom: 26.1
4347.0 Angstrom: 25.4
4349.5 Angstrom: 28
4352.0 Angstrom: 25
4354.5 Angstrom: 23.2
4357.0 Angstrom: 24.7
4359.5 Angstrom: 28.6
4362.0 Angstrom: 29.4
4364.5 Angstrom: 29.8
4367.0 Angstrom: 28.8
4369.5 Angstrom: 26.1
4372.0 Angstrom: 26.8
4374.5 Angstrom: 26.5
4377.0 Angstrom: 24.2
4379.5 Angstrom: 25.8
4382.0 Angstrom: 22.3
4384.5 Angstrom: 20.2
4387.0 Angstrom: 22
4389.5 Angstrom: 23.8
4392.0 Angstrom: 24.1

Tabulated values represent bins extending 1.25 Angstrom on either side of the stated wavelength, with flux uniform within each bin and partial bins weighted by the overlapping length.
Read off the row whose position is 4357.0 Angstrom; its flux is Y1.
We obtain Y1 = 24.7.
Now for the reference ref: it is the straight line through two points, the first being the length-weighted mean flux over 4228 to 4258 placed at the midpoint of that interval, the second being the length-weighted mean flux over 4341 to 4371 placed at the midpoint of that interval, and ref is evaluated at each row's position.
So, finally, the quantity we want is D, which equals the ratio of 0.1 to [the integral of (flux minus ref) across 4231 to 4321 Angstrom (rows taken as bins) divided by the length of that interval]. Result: -0.038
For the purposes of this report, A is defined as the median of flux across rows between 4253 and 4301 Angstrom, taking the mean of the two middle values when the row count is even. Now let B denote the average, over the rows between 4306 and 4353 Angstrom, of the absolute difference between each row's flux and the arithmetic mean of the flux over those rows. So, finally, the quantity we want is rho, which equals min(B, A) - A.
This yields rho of -17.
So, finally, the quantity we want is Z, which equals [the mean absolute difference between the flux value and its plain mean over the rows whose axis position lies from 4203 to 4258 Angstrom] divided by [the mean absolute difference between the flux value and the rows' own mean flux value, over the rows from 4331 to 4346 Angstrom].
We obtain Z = 0.7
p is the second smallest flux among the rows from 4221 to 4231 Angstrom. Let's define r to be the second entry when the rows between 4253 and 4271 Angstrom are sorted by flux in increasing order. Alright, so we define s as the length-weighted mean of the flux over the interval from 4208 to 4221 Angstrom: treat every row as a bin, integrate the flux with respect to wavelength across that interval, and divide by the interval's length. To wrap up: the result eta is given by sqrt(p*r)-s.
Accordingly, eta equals -2.5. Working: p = 20.3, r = 19.8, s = 23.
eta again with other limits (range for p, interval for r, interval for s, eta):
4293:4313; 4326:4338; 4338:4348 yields -5.2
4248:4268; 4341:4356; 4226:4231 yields 1.2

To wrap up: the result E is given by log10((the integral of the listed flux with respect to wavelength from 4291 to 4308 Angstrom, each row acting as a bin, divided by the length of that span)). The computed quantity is 1.23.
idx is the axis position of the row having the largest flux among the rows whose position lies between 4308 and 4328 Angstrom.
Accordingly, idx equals 4319.5 Angstrom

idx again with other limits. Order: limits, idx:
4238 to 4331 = 4319.5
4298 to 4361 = 4359.5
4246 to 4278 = 4262.0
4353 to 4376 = 4364.5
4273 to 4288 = 4282.0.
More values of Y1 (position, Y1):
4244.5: 21.5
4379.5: 25.8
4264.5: 23.7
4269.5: 17.7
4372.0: 26.8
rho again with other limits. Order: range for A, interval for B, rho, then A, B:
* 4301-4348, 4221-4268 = -21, 22.5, 1.7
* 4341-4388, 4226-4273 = -24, 25.8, 1.9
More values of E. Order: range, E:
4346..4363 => 1.42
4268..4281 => 1.30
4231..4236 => 1.35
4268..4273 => 1.27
